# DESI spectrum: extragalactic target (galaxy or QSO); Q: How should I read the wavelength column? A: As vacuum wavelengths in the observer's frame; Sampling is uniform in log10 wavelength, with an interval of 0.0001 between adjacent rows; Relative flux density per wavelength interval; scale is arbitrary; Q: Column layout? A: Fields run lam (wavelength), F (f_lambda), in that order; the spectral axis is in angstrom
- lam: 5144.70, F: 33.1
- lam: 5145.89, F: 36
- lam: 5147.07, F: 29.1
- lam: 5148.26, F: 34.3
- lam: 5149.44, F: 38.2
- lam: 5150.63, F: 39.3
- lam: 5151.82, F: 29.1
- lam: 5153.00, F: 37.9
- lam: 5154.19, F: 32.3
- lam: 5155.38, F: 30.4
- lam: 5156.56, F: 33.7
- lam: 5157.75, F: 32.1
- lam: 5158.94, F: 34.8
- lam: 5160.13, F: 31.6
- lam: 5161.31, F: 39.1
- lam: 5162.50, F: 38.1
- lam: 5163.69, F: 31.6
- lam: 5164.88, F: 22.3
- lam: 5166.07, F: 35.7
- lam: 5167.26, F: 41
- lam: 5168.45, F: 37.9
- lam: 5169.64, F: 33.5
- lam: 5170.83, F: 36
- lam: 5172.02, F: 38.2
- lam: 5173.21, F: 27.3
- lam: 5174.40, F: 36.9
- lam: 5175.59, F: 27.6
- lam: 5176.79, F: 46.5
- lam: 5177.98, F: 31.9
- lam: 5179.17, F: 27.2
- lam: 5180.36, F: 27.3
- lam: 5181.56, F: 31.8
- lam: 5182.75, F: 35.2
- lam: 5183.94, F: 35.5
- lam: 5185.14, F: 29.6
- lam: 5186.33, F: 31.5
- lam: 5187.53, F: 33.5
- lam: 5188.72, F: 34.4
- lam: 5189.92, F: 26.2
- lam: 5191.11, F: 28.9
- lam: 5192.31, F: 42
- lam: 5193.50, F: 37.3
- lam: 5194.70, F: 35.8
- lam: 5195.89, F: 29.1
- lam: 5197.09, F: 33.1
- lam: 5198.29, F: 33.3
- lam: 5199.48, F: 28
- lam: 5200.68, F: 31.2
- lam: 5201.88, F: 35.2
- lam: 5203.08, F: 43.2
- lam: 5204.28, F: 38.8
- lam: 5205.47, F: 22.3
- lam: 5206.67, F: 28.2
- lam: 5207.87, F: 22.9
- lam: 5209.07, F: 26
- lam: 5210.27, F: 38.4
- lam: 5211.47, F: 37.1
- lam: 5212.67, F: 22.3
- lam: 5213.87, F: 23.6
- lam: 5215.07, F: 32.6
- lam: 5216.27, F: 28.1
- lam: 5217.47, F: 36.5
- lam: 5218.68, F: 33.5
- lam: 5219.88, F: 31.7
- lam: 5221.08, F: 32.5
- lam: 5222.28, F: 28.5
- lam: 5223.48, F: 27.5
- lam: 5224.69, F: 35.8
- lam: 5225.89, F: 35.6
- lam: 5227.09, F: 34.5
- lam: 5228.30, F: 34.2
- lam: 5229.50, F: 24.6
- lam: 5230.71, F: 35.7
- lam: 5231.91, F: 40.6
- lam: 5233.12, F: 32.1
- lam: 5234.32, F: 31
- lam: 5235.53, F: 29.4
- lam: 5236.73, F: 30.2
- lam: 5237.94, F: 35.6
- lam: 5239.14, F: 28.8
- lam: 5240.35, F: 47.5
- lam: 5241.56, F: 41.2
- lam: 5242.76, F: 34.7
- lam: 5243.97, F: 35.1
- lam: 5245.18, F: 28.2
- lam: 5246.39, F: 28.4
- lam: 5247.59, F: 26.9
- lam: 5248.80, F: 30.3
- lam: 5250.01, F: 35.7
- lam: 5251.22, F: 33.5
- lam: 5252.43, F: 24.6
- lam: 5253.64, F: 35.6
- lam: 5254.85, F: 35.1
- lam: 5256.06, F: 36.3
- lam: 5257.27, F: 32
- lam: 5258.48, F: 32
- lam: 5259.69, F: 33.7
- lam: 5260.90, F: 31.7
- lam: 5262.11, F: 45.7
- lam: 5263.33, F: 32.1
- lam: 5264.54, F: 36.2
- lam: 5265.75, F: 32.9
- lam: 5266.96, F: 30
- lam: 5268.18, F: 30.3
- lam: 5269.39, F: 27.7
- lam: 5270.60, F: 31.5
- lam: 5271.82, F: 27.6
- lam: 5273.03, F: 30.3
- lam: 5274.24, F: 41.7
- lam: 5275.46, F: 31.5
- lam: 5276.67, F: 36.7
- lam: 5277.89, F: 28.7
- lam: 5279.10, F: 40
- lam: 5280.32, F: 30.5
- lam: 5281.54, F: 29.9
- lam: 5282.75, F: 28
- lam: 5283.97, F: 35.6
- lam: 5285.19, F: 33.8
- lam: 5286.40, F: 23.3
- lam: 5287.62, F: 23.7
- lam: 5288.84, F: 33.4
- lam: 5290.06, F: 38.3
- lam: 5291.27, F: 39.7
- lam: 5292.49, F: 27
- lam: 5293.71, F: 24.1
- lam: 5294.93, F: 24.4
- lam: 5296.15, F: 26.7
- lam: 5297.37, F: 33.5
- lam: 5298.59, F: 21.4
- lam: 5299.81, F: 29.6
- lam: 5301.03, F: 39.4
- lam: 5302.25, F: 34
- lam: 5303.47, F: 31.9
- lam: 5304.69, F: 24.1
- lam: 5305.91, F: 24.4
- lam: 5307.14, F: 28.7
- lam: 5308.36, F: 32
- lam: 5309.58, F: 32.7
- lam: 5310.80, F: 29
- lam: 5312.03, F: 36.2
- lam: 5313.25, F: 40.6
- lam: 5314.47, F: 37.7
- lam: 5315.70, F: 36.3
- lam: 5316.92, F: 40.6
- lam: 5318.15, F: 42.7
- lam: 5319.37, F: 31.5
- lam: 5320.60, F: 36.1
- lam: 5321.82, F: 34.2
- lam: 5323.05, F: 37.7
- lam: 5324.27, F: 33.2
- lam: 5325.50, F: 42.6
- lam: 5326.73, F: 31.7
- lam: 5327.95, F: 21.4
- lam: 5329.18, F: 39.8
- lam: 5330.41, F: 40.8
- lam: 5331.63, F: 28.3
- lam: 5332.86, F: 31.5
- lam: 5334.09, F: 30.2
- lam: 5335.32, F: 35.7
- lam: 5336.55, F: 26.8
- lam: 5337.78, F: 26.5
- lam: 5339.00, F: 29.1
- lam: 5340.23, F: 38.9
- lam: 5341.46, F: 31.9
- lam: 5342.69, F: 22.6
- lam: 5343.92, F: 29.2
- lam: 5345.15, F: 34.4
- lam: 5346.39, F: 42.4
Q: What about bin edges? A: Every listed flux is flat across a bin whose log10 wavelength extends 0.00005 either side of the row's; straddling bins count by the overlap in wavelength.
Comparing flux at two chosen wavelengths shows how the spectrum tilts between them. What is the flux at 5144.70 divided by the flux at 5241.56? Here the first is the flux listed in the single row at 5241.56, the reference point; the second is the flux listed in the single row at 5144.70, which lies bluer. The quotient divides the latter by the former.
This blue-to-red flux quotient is 0.80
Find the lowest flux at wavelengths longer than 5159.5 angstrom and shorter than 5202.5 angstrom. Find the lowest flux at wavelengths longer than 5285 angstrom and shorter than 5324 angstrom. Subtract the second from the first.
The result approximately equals 0.9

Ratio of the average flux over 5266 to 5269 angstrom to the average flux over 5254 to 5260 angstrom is 0.89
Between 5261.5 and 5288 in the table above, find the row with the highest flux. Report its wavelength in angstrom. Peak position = 5262.11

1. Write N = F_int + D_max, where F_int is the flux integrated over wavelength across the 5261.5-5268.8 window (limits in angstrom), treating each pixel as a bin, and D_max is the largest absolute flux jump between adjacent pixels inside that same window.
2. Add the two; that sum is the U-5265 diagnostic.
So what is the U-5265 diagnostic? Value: 265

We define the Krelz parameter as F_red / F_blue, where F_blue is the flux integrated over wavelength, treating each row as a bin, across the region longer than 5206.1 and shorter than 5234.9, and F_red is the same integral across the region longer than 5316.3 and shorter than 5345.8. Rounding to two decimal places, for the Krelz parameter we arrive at 1.08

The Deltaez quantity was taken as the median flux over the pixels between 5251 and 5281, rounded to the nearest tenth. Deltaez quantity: 32.0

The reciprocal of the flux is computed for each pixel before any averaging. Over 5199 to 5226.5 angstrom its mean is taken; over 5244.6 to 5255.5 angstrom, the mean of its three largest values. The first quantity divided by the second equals 0.88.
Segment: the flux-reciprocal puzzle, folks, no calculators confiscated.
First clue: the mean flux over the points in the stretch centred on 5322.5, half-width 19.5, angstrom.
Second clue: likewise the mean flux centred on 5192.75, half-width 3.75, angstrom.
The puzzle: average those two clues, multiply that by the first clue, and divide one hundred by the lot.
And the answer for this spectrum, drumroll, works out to 0.090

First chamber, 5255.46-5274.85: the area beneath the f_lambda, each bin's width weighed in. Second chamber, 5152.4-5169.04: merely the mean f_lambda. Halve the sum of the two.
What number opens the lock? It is 339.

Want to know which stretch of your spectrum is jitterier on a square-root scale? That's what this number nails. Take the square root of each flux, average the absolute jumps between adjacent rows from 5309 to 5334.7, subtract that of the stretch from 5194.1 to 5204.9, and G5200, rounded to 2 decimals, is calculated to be 0.13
